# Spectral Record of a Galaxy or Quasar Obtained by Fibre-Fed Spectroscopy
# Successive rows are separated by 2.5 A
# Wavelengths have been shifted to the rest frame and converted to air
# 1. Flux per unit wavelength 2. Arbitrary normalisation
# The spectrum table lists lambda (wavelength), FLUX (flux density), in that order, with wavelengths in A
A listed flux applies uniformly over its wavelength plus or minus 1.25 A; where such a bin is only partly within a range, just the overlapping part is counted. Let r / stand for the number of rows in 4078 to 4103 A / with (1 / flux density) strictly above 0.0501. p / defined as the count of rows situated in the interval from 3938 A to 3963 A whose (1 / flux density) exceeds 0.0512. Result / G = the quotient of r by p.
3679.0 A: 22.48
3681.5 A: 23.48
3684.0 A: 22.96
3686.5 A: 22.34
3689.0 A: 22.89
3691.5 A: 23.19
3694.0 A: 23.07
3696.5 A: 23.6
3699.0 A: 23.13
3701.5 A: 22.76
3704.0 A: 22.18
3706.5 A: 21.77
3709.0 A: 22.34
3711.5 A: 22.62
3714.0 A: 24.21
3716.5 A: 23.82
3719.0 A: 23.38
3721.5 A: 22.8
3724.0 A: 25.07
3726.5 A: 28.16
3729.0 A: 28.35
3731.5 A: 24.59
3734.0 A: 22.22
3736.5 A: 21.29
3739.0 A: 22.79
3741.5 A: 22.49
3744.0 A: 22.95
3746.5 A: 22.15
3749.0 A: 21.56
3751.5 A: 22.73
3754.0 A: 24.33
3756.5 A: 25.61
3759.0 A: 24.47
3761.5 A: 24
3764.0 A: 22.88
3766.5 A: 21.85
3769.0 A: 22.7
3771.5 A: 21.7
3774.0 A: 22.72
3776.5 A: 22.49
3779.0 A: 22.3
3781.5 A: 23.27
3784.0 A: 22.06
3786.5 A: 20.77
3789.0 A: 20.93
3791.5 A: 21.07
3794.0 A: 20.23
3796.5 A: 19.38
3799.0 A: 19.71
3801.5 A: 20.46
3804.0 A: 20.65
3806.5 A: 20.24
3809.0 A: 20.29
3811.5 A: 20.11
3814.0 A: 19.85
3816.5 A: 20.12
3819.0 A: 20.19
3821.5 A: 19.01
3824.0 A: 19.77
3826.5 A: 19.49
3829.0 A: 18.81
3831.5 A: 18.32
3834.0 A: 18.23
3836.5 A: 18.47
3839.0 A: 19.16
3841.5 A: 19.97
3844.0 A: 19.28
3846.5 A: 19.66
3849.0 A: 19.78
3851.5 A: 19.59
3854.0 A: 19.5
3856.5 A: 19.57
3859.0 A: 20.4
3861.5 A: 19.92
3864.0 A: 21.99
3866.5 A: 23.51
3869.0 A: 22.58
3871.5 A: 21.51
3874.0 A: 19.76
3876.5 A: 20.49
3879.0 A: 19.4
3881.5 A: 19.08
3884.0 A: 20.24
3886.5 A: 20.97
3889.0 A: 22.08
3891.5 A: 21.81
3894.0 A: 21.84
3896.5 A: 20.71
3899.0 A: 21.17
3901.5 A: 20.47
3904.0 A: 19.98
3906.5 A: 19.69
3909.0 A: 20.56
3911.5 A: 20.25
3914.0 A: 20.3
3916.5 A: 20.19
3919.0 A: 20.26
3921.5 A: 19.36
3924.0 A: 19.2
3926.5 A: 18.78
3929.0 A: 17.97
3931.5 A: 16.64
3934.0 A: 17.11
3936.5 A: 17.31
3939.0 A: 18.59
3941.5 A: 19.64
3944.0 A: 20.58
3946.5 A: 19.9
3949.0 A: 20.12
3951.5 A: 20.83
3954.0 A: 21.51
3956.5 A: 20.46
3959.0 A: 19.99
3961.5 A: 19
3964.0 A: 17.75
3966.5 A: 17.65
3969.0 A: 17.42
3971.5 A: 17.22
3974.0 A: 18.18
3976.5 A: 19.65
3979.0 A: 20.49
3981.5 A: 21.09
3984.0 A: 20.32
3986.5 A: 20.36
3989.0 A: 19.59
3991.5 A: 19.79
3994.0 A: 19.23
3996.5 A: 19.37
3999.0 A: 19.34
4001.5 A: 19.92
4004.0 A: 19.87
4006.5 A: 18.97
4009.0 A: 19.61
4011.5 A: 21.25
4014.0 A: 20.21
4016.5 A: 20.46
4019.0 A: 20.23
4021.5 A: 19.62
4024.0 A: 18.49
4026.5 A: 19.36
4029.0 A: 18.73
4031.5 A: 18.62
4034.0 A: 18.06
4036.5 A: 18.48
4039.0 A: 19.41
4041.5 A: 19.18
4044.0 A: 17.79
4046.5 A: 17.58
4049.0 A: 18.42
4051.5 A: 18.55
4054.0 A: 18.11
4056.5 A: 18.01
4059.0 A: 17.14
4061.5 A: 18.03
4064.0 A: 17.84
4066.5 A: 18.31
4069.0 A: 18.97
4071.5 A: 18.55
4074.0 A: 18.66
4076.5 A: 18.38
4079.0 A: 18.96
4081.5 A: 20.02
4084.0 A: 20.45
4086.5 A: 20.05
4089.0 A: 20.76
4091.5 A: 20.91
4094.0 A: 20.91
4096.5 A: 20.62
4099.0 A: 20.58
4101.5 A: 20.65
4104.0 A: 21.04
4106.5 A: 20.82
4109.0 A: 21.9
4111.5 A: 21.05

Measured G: 0.5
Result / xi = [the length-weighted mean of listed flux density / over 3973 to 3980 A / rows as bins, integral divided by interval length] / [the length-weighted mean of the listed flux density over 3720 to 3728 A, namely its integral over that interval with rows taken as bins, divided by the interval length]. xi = 0.77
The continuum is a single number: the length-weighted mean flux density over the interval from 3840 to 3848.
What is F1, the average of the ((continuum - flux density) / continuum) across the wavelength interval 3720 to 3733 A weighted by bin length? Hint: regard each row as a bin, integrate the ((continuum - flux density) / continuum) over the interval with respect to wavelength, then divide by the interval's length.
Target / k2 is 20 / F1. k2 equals -65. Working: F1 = -0.31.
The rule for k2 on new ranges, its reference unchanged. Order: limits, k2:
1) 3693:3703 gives -112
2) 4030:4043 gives 439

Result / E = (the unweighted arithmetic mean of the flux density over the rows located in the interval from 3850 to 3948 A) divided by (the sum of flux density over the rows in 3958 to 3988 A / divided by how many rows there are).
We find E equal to 1.05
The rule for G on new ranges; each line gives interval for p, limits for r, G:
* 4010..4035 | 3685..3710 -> 0.0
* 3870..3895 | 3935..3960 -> 2.0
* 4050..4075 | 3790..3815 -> 0.3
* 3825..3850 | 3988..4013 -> 1.3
